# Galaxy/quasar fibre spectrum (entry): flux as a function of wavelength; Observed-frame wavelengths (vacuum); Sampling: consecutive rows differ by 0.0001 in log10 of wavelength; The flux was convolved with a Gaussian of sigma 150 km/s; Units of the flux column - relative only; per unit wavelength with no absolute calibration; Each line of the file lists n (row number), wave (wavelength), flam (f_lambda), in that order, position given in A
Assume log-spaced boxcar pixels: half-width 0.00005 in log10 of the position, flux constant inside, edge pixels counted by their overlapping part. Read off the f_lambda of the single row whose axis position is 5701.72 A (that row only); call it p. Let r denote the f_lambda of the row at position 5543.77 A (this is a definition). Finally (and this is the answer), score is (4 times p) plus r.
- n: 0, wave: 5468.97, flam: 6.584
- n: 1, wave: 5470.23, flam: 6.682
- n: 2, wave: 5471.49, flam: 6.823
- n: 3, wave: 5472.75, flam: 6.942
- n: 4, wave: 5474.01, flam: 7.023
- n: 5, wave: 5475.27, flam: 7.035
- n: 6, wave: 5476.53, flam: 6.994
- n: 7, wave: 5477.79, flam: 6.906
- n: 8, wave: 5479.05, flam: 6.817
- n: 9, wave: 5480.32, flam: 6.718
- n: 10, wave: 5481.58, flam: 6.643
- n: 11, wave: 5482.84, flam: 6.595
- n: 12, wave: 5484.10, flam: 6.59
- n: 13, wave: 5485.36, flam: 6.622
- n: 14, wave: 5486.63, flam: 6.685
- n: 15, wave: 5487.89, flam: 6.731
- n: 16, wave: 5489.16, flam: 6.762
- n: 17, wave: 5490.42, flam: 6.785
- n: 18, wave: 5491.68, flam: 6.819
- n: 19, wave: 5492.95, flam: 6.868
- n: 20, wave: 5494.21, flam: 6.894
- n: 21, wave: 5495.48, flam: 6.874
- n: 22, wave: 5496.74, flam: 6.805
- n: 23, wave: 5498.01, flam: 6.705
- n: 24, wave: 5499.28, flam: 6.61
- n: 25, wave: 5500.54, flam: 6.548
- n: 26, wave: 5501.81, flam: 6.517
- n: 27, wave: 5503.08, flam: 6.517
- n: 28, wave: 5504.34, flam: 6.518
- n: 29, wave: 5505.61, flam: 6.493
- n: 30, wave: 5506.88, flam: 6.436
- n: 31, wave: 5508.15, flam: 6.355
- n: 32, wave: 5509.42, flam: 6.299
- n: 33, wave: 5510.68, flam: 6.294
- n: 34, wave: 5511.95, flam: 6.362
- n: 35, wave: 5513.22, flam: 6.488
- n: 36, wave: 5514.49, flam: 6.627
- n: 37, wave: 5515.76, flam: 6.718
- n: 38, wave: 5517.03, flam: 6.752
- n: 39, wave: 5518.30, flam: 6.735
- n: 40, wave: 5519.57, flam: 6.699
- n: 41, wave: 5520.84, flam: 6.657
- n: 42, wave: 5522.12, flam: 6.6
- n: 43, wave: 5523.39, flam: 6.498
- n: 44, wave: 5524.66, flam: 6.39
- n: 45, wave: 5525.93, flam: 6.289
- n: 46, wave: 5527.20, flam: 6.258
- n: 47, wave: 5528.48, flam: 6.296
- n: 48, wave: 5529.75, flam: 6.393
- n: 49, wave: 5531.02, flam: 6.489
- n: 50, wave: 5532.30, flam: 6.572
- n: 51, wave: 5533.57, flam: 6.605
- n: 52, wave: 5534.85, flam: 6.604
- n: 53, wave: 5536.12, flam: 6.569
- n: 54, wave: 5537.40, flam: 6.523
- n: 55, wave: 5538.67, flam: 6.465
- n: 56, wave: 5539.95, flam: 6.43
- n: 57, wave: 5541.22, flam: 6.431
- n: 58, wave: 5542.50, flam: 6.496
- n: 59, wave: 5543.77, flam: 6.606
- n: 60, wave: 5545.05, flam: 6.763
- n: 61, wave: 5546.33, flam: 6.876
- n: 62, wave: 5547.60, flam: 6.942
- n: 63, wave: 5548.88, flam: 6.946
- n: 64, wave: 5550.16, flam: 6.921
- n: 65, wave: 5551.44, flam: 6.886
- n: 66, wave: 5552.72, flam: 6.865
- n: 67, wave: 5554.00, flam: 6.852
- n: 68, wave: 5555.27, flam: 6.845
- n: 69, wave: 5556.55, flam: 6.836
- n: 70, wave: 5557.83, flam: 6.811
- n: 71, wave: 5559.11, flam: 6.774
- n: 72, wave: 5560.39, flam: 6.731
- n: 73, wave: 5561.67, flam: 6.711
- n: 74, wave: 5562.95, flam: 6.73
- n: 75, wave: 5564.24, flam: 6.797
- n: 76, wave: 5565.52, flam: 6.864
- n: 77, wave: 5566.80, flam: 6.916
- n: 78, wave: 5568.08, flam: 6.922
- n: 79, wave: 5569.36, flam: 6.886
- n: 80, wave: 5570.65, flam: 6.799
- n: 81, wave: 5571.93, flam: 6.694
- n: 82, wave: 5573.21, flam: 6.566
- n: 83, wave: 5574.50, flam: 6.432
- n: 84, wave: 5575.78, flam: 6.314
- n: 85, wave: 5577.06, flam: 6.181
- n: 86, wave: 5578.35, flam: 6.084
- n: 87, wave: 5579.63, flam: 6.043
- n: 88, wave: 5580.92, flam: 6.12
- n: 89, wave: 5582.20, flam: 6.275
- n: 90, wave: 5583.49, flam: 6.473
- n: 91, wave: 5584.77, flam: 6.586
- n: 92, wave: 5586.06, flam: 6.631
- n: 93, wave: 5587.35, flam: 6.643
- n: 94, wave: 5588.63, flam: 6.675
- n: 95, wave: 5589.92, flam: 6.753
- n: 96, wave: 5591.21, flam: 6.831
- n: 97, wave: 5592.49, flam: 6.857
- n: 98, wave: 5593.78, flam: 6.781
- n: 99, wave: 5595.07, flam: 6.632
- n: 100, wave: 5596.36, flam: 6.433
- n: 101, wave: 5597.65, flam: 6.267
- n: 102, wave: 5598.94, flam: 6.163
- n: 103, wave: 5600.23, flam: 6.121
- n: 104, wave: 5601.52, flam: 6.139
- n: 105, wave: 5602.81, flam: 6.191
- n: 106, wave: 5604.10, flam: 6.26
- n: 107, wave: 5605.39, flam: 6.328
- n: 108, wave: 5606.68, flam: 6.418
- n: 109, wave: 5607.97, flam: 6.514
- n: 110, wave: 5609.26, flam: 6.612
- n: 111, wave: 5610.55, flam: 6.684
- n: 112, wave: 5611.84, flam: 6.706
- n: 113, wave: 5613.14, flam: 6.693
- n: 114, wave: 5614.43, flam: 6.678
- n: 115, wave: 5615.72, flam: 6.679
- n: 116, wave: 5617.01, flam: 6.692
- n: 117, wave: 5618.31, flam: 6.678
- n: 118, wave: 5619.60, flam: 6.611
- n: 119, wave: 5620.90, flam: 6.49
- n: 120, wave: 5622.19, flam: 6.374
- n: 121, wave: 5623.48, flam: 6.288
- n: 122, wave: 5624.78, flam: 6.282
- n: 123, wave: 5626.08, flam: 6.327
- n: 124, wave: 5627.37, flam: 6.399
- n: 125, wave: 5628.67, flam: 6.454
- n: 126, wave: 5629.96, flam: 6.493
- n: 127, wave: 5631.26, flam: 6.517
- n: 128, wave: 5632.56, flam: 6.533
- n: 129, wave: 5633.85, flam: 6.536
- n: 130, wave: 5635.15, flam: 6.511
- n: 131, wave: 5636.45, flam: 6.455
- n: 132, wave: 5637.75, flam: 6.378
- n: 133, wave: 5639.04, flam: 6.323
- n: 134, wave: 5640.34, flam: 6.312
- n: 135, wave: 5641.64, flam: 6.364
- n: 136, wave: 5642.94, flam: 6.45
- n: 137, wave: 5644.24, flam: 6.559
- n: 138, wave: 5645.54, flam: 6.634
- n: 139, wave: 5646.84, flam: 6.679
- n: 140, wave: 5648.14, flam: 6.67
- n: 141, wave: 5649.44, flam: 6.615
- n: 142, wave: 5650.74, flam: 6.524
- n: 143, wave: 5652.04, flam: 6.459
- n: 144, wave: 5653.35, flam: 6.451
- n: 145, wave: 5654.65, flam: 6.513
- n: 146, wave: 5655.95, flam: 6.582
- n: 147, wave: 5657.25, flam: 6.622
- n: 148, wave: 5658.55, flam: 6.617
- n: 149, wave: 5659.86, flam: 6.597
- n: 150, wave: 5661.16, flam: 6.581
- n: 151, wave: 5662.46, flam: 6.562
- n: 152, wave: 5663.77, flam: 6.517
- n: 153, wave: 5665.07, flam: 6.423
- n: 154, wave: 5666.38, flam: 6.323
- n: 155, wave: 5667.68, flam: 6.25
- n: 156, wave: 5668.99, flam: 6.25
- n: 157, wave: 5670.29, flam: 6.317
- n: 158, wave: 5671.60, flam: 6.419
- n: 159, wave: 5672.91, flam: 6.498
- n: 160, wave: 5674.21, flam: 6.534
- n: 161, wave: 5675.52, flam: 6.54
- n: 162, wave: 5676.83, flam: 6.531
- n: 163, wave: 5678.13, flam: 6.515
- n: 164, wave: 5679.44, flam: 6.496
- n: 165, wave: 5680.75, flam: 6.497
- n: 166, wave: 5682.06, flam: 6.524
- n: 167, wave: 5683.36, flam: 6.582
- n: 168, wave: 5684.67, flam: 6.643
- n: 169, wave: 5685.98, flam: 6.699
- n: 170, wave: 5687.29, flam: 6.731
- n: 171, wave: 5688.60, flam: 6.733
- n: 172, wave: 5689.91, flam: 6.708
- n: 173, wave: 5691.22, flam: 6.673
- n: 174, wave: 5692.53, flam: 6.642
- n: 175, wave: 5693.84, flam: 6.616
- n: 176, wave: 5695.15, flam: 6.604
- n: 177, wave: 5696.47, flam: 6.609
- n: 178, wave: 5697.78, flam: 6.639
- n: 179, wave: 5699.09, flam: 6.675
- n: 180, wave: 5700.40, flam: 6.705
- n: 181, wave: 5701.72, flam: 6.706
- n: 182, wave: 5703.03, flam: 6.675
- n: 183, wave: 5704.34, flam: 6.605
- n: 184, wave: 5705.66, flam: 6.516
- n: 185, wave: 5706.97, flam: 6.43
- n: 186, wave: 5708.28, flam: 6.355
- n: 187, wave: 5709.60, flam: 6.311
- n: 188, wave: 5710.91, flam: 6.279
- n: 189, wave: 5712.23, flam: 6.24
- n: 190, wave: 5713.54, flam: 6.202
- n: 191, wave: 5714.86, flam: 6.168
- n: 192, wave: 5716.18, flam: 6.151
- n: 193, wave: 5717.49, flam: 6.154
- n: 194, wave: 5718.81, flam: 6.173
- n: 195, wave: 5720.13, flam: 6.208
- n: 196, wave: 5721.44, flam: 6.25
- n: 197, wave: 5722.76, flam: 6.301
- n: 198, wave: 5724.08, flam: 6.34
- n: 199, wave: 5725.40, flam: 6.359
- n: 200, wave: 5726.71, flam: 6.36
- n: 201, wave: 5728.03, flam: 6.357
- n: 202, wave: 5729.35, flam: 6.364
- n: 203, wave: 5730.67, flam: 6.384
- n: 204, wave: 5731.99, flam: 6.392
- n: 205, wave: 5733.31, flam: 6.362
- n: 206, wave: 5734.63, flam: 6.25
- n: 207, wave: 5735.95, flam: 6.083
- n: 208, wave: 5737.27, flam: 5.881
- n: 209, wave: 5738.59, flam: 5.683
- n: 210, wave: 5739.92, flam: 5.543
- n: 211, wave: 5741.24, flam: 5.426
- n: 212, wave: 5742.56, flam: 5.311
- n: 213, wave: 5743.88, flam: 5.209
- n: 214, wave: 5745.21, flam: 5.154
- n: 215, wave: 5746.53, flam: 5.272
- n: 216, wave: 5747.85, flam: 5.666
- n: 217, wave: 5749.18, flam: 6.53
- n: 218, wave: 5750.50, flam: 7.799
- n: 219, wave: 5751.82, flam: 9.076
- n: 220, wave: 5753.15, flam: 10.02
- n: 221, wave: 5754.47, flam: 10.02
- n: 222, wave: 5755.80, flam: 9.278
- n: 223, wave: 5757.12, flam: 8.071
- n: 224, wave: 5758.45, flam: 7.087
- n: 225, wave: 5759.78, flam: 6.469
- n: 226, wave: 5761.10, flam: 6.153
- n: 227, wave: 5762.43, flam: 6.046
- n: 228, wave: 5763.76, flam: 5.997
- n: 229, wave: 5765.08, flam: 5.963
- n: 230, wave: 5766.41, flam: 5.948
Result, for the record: 33.4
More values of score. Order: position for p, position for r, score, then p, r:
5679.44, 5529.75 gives 32.4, 6.496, 6.393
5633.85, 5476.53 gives 33.1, 6.536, 6.994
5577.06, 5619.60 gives 31.3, 6.181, 6.611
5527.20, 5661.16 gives 31.6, 6.258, 6.581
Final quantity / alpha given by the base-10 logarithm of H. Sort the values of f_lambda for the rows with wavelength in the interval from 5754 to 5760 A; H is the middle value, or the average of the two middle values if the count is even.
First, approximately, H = 8.1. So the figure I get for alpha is 0.907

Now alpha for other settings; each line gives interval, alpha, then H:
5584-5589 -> 0.822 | 6.6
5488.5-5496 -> 0.835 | 6.8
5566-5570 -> 0.840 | 6.9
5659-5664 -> 0.818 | 6.6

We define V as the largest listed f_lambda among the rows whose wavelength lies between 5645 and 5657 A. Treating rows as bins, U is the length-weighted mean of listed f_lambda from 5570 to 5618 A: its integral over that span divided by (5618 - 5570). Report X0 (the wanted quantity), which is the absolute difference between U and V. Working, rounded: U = 6.49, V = 6.679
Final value 0.19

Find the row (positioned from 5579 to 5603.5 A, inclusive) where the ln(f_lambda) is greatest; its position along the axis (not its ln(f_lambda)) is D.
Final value 5592.49 A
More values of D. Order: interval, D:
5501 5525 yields 5517.03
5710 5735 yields 5731.99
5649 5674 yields 5657.25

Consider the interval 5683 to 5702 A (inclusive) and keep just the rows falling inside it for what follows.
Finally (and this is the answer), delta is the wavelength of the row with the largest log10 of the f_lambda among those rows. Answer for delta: 5688.60 A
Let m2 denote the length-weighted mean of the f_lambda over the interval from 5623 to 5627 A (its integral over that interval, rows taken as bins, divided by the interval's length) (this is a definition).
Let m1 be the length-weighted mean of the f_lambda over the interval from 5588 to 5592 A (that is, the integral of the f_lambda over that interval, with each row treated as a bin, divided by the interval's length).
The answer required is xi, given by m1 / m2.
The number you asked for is 1.07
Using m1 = 6.8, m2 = 6.30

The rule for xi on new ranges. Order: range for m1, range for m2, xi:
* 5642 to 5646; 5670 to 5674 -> 1.02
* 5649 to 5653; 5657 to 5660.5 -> 0.99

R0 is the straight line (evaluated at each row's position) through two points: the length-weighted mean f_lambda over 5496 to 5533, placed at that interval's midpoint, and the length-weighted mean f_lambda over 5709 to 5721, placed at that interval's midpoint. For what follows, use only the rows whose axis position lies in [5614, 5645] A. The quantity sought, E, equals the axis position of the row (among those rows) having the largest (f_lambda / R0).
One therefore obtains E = 5617.01 A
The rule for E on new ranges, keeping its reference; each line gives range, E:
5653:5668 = 5657.25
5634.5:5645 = 5644.24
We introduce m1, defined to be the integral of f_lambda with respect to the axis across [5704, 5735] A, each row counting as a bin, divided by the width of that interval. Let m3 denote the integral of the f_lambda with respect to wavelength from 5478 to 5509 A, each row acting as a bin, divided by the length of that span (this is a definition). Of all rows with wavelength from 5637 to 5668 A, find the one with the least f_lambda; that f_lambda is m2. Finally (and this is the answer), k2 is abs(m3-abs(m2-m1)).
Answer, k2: 6.60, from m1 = 6.31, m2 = 6.25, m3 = 6.66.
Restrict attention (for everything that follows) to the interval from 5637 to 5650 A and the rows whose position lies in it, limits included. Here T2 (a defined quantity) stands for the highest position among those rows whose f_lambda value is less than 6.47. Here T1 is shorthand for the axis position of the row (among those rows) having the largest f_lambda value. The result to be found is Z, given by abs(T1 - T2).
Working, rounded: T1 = 5646.84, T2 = 5642.94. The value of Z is 3.9 A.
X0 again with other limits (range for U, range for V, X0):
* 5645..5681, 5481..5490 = 0.26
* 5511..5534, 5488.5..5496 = 0.37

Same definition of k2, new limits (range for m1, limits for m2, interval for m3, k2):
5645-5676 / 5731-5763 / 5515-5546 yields 5.19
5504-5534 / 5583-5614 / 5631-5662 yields 6.15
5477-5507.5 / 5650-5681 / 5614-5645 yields 6.04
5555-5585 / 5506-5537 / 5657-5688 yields 6.17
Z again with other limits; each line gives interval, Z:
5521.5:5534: 3.8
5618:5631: 10.4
